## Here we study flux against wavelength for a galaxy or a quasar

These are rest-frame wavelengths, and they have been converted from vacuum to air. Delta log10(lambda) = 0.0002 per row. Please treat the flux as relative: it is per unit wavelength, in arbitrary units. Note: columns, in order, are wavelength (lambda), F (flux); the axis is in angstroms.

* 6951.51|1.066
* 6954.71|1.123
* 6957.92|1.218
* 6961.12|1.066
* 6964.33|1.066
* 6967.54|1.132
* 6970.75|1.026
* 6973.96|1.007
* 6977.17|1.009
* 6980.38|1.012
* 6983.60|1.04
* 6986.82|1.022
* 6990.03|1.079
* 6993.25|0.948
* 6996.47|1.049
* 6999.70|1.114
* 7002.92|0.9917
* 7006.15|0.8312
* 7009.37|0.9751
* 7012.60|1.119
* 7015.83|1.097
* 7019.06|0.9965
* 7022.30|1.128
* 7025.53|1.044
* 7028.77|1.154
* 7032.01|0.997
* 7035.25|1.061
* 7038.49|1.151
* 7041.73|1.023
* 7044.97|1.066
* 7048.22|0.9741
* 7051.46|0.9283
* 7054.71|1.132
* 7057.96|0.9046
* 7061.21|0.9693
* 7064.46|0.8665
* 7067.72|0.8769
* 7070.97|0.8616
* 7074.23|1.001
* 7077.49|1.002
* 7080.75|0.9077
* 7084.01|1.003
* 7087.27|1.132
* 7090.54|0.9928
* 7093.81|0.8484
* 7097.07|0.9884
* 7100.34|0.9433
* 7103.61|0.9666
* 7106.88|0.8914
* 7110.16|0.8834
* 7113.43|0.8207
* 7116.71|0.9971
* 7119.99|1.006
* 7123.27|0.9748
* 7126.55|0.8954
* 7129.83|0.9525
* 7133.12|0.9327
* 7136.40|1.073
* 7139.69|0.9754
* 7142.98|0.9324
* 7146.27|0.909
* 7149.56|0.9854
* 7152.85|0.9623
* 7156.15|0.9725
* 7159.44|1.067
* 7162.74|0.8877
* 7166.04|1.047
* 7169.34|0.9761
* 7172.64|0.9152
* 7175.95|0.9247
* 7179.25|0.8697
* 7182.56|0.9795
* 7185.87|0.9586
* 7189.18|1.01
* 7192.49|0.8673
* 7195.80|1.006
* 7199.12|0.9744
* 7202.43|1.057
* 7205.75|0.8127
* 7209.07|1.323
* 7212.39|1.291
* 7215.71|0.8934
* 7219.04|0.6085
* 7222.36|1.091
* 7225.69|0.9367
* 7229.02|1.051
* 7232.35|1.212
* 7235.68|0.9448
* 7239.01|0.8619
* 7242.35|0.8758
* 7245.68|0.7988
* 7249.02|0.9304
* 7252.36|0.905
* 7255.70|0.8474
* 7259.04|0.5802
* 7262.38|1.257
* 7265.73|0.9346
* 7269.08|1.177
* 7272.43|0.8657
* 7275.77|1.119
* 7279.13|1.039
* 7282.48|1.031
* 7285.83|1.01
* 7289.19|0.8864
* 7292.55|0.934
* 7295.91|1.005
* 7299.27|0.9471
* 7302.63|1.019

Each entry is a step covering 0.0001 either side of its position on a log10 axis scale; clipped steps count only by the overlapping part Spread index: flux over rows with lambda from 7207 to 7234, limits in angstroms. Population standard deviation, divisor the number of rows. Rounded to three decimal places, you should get 0.222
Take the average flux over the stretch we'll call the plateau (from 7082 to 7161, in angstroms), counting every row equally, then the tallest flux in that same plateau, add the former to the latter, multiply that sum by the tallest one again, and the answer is 2.37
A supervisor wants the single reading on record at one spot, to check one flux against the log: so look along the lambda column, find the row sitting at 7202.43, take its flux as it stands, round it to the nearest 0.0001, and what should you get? 1.0570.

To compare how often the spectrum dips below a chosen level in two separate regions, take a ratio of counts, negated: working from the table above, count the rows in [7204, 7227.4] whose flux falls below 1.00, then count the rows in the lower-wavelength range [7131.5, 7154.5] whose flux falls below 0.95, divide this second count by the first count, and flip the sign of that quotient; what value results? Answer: -0.75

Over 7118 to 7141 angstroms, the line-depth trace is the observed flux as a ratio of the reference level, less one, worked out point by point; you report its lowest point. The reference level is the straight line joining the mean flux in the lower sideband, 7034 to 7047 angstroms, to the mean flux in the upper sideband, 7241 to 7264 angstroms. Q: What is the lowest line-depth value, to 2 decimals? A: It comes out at -0.10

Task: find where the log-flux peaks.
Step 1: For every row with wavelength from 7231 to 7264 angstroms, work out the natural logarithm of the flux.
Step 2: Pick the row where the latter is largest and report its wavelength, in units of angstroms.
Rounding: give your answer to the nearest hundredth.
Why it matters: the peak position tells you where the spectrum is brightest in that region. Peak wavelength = 7262.38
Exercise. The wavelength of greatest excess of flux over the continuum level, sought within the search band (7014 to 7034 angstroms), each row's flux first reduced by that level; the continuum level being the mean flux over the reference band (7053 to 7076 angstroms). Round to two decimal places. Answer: 7028.77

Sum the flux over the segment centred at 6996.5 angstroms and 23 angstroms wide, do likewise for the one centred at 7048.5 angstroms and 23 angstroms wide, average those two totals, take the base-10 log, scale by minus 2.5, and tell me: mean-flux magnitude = -2.13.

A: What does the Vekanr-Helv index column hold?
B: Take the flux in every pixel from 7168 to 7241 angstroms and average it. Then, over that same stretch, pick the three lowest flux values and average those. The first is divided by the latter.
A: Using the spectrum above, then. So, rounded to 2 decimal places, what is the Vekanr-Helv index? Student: 1.29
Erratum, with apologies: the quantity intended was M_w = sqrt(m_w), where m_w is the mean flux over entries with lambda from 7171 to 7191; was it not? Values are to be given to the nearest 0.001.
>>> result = 0.971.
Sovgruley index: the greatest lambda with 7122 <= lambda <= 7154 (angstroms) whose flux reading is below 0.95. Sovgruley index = 7146.27 angstroms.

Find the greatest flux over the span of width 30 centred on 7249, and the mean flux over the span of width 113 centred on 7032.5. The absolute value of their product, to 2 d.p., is 1.27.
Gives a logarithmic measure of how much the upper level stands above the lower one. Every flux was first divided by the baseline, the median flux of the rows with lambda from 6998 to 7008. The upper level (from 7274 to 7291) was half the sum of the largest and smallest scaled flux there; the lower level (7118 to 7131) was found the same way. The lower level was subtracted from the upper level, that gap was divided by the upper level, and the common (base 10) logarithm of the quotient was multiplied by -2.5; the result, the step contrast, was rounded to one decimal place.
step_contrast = 3.2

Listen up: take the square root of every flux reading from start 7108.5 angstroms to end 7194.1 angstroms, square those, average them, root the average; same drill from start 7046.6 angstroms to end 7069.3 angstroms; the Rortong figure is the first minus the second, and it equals 0.00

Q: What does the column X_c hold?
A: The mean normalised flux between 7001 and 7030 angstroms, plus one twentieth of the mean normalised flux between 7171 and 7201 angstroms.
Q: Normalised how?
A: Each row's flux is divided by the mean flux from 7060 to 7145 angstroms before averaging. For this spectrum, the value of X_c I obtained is 1.14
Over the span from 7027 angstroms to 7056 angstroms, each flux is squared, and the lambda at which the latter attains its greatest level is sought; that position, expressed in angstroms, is 7028.77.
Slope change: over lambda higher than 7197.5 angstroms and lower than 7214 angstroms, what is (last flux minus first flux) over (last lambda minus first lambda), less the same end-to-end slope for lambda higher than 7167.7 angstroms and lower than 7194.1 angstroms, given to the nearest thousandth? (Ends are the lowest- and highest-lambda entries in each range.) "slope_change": 0.029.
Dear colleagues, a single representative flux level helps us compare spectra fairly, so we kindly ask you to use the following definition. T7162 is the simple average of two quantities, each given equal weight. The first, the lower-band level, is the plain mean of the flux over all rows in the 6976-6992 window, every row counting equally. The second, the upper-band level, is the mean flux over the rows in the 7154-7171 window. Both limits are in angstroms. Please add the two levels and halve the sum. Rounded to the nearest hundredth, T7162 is 1.01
